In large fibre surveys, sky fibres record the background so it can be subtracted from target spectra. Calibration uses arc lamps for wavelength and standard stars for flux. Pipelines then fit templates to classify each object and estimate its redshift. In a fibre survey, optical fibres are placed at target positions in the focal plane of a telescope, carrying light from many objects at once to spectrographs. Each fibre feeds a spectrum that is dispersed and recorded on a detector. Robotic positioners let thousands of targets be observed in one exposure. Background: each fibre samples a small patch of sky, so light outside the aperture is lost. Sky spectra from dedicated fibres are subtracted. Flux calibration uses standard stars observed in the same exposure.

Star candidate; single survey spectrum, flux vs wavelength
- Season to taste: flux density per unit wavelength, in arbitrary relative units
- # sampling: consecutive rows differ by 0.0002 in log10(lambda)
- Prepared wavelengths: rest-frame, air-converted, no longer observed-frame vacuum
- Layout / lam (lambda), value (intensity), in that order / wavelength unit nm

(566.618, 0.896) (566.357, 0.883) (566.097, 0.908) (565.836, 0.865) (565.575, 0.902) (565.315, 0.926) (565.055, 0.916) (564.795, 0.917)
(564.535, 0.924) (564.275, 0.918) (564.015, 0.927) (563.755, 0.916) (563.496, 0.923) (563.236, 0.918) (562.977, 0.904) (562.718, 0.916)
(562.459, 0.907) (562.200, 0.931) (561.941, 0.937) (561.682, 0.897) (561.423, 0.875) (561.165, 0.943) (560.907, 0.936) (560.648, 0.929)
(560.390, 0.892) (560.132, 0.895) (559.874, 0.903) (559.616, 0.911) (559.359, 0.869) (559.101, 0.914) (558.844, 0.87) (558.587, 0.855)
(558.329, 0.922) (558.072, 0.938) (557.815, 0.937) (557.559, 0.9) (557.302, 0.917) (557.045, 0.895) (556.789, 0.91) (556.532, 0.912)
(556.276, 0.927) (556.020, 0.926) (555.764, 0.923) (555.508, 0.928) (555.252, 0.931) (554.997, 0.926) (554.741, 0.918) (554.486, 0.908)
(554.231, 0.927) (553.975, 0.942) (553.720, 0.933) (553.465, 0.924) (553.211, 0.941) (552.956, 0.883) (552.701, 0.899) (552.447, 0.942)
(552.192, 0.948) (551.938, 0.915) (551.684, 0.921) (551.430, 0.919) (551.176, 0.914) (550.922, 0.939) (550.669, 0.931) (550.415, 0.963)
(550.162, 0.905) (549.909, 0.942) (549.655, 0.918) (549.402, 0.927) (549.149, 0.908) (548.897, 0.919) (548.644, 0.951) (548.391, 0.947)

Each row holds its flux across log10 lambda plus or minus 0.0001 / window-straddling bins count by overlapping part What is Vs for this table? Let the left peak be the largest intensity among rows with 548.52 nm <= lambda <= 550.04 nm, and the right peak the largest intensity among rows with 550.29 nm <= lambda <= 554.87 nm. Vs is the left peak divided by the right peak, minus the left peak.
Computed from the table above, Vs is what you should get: 0.0365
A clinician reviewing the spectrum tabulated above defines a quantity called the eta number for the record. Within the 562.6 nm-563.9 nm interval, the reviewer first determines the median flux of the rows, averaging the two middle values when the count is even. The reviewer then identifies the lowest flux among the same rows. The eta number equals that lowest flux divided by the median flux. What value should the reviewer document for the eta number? 0.987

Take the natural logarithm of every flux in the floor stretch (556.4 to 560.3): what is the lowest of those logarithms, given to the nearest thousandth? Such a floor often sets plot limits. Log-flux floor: -0.157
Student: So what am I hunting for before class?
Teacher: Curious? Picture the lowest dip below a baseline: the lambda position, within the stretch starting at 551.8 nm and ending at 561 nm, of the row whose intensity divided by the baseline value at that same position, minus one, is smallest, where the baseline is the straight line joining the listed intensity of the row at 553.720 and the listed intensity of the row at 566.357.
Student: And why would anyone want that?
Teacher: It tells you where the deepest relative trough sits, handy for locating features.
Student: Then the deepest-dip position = 558.587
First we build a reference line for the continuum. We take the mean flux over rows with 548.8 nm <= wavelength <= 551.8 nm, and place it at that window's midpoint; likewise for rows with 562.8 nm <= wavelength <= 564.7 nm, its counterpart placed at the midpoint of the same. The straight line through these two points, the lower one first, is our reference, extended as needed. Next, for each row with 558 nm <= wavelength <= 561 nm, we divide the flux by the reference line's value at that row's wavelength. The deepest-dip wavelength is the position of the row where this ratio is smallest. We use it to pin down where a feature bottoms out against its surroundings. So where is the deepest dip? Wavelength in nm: 558.587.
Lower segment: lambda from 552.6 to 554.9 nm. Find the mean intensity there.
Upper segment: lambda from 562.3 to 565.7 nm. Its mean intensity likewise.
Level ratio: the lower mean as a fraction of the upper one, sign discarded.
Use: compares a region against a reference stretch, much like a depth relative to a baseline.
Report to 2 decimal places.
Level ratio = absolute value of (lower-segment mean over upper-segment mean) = 1.00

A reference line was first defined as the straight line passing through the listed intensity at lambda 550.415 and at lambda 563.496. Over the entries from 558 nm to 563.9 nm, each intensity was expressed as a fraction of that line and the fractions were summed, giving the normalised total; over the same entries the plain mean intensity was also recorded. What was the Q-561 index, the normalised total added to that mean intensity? 23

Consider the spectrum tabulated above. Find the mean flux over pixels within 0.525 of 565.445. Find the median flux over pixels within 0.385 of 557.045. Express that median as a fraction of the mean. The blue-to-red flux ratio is 1.01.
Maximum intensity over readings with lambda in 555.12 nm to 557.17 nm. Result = 0.931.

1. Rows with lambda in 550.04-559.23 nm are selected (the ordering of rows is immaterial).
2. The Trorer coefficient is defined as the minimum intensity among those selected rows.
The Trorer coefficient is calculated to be 0.855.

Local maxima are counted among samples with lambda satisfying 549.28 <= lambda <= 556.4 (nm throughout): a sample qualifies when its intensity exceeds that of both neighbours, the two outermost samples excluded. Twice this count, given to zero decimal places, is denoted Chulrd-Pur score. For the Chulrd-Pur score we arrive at 16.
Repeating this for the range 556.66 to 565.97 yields 22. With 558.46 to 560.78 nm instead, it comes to 4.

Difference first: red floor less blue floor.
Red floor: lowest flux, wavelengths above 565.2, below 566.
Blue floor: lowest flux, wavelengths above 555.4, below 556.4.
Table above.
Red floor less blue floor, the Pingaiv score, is -0.058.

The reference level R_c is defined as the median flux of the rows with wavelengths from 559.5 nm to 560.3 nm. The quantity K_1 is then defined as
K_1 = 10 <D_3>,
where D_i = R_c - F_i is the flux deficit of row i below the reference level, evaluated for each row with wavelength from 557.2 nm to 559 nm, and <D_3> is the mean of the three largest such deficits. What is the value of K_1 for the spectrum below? 0.3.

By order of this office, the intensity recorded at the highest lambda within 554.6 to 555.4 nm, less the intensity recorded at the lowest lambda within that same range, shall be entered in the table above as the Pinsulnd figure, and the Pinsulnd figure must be 0.013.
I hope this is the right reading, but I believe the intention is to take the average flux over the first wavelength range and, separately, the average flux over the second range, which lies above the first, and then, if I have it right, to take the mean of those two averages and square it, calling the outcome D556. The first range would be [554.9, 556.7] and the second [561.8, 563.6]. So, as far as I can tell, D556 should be 0.850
